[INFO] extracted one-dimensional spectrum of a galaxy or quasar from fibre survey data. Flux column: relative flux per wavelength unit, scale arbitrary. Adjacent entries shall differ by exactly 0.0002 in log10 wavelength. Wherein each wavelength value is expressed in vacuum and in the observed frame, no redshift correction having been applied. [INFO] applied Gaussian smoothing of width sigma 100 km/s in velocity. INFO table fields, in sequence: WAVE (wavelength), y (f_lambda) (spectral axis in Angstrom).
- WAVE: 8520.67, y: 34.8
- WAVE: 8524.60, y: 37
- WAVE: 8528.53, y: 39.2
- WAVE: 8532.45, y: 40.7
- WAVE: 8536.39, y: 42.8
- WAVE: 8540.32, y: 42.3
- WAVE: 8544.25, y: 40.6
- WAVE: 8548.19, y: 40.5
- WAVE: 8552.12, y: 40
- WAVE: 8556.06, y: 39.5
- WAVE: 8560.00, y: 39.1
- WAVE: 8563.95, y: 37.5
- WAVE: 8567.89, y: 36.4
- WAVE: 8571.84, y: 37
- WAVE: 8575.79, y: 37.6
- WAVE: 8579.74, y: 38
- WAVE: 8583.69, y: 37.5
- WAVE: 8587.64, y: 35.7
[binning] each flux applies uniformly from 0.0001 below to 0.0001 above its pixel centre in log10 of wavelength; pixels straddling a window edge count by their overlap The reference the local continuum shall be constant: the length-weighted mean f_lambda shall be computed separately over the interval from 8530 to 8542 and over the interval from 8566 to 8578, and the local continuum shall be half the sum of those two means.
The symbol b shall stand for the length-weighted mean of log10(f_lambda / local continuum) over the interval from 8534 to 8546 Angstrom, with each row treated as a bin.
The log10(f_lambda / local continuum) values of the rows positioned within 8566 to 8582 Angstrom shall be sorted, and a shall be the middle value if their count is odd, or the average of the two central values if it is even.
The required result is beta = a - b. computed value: -0.050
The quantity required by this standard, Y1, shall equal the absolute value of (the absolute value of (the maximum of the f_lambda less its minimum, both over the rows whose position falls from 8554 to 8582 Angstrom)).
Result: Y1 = 3.1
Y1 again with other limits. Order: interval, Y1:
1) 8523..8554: 5.8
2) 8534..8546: 2.2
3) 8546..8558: 1.0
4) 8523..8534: 3.7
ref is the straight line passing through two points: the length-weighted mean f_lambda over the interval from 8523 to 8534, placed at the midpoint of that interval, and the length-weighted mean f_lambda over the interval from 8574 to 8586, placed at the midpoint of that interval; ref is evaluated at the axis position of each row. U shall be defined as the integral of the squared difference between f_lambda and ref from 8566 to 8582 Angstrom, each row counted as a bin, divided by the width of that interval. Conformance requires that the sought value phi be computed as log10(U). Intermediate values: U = 0.8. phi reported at -0.09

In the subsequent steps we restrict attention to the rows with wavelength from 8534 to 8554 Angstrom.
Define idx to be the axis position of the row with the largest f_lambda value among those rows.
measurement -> 8536.39 Angstrom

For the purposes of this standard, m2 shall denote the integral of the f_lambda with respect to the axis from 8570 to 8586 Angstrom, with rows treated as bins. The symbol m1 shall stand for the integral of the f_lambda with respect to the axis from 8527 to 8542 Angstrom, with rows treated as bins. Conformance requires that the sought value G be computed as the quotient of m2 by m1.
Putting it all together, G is 1.0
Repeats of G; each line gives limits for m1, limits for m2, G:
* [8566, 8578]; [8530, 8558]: 2.6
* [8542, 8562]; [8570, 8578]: 0.4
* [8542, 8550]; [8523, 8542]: 2.4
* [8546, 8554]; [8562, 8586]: 2.8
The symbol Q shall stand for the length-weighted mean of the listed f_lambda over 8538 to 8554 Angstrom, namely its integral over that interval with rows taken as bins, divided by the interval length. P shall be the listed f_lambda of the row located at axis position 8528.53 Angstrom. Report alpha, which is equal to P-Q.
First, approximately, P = 39.2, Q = 40.9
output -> -1.7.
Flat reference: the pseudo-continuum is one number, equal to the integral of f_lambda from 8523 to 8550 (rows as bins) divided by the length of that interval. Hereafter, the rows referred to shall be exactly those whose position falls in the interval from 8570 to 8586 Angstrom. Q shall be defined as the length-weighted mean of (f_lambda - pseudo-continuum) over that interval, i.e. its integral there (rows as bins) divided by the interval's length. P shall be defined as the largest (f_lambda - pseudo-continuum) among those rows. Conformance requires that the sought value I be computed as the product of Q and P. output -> 7.44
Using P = -2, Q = -3.0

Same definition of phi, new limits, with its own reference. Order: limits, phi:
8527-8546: 0.88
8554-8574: 0.07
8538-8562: 0.66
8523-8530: 0.35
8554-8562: 0.07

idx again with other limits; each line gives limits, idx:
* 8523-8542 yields 8536.39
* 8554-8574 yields 8556.06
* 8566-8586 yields 8579.74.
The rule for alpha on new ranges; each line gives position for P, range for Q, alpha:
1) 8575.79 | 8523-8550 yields -2.9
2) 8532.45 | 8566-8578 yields 3.7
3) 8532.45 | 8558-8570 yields 3.1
